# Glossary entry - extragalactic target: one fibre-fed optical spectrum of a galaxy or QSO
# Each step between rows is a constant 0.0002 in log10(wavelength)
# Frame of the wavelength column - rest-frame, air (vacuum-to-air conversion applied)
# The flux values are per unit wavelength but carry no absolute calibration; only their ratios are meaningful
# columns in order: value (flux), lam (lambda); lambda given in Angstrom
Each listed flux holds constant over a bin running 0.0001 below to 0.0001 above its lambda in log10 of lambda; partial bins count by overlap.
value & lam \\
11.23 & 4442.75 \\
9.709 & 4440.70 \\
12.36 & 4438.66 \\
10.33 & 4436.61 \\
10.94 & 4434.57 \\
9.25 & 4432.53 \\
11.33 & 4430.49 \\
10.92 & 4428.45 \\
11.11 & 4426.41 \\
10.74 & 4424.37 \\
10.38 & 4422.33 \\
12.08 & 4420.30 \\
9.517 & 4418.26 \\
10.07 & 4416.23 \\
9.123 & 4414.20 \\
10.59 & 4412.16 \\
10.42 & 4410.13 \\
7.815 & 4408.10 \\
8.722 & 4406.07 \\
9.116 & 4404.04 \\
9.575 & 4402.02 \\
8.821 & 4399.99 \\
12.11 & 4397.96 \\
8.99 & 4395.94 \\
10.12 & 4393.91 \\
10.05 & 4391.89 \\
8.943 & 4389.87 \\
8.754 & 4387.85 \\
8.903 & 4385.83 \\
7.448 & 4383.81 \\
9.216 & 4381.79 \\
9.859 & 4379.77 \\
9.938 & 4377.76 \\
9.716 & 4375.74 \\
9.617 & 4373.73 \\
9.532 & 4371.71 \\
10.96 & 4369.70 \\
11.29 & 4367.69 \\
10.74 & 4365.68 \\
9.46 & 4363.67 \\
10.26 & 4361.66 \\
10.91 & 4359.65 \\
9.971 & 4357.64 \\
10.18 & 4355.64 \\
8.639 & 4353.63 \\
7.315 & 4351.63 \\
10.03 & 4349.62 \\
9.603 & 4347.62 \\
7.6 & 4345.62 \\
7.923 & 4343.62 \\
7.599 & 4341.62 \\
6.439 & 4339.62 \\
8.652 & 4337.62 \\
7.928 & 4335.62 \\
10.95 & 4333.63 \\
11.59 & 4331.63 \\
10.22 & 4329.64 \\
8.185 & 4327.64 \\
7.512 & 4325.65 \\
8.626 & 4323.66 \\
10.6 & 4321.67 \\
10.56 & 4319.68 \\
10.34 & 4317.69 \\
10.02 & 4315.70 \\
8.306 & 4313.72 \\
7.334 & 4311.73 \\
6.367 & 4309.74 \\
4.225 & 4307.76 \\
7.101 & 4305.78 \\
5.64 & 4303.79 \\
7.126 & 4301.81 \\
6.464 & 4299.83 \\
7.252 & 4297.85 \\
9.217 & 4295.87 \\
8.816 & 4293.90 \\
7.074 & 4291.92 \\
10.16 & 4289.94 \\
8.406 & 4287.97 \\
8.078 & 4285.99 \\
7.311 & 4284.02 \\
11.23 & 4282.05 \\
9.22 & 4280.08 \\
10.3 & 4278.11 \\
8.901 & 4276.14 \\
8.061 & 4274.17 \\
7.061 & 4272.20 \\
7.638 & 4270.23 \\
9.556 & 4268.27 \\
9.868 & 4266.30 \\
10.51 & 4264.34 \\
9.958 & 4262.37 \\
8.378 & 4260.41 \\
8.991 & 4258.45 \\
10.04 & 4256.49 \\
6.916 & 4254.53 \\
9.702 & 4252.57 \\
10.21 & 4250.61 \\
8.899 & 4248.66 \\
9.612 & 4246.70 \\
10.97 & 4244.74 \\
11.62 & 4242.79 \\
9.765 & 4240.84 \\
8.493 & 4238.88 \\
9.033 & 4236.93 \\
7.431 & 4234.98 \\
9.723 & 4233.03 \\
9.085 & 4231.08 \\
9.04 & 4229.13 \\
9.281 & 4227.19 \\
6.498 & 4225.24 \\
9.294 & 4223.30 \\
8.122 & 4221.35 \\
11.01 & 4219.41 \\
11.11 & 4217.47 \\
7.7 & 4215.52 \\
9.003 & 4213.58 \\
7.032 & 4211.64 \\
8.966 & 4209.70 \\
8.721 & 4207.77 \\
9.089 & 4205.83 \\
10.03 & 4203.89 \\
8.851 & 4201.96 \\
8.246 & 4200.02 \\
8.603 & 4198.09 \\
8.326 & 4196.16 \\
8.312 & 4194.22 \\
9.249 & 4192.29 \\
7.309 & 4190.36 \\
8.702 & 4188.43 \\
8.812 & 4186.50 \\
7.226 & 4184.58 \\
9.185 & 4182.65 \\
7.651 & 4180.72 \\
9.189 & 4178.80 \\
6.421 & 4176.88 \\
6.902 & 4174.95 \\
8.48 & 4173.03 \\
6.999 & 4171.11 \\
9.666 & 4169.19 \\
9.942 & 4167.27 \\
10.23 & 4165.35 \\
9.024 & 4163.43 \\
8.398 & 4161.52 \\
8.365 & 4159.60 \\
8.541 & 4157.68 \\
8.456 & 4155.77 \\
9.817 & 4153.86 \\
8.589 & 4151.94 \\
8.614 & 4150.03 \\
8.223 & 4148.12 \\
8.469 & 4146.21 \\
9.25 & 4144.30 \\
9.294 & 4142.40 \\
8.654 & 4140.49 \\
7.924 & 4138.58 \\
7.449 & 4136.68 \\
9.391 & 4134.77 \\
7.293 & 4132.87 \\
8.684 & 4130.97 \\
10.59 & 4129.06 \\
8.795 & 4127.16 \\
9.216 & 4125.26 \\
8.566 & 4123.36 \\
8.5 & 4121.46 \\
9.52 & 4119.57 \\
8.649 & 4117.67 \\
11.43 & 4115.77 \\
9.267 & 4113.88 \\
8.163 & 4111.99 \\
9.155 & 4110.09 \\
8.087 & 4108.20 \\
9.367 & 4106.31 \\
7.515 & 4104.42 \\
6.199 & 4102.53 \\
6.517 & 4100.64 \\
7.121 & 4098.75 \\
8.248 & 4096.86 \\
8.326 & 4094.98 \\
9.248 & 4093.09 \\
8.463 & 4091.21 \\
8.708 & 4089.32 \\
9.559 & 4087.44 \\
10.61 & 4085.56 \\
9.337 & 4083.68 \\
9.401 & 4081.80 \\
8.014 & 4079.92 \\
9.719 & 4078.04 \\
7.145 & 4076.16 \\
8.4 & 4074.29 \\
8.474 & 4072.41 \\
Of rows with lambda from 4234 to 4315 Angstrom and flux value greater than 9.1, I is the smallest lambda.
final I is 4240.84 Angstrom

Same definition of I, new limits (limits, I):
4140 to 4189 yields 4142.40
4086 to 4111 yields 4087.44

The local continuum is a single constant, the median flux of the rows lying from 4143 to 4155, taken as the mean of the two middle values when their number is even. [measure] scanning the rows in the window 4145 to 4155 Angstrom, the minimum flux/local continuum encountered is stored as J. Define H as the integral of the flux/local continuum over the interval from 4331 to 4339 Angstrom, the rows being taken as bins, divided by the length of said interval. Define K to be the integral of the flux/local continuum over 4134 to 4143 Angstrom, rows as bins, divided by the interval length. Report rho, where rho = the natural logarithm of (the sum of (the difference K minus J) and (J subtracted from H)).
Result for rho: -1.7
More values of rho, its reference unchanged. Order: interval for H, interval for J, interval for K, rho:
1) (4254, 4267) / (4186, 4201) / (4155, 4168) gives -0.9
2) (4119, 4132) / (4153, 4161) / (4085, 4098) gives -1.9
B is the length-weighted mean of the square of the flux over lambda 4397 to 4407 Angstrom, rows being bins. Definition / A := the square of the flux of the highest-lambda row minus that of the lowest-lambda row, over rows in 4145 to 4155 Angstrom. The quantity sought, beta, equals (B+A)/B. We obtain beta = 1.26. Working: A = 25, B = 94.9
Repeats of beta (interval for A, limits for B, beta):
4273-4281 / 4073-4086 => 1.25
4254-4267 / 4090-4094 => 1.63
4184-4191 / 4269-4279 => 1.02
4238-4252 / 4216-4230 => 1.37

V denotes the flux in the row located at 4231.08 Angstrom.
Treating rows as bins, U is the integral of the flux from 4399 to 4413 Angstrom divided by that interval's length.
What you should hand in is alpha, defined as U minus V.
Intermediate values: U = 9.3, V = 9.085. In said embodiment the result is 0.2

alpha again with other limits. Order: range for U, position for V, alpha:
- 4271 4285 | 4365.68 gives -1.9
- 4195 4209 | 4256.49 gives -1.2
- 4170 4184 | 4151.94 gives -0.8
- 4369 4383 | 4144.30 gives 0.5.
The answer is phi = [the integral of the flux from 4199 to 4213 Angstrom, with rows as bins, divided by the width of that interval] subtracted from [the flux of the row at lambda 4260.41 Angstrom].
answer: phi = -0.3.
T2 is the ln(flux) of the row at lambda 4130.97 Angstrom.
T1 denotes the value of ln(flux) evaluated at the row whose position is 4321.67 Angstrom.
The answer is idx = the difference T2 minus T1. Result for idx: -0.199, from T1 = 2.36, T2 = 2.16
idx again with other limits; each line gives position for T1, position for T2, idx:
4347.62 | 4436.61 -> 0.073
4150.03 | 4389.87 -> 0.037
